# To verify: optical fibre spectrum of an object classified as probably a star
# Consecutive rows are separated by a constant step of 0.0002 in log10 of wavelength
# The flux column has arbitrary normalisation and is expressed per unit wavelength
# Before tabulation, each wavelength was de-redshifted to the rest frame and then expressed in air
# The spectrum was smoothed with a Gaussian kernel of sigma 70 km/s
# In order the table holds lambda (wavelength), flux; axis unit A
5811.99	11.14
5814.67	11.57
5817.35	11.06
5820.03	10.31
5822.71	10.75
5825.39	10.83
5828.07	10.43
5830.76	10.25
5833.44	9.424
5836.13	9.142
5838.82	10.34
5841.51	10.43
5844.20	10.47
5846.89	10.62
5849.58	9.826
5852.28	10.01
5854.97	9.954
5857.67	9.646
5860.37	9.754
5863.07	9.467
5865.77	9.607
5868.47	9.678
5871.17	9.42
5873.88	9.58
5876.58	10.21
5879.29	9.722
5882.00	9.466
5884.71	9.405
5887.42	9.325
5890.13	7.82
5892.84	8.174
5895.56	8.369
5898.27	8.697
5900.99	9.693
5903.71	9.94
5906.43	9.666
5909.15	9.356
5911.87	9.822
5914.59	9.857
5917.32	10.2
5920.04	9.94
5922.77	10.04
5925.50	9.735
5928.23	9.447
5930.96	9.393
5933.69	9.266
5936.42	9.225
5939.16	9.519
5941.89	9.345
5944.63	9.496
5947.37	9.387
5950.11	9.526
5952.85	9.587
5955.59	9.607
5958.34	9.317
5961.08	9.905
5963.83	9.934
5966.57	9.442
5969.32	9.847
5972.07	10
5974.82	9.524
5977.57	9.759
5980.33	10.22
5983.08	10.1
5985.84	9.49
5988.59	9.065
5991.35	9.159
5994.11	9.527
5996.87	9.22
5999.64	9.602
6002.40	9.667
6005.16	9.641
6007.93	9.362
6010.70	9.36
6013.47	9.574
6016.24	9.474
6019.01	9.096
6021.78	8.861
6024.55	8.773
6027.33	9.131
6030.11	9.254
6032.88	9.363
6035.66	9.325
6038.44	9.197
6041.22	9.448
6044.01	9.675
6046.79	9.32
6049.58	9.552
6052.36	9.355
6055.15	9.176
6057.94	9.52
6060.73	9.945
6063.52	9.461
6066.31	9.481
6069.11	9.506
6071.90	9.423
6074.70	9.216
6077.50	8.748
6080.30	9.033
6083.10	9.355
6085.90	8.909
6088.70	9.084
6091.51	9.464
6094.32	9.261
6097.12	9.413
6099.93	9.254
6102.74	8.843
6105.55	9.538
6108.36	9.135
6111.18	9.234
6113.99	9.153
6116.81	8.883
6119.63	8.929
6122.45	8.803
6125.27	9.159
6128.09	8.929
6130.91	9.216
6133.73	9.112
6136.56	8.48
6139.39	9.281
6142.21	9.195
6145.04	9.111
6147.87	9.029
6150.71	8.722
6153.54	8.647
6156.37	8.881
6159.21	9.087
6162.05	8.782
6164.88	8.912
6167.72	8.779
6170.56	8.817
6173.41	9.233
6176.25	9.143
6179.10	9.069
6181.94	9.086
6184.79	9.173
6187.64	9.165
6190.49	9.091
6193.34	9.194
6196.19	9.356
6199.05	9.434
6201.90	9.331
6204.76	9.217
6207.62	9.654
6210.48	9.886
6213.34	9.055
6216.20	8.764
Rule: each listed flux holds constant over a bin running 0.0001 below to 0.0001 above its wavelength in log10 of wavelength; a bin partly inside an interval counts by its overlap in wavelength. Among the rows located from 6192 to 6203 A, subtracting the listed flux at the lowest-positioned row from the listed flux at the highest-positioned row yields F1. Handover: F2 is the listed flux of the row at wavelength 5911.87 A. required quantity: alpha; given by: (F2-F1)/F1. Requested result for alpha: 71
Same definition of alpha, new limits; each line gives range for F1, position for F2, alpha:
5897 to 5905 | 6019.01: 6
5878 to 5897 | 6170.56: -8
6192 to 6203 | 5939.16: 68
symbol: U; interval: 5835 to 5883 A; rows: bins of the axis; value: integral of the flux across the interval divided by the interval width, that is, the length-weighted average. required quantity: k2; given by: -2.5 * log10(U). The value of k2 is -2.48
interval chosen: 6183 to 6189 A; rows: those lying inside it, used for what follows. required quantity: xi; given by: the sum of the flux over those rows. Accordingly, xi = 18.3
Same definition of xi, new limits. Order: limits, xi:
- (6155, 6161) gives 18.0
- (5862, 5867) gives 19.1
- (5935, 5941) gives 18.7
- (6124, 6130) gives 18.1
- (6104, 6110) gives 18.7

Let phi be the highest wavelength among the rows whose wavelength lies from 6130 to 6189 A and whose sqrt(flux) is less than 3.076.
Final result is 6187.64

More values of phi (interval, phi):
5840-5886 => 5884.71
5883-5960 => 5958.34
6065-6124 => 6122.45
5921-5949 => 5947.37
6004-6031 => 6030.11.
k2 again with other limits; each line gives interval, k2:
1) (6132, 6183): -2.38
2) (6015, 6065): -2.42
